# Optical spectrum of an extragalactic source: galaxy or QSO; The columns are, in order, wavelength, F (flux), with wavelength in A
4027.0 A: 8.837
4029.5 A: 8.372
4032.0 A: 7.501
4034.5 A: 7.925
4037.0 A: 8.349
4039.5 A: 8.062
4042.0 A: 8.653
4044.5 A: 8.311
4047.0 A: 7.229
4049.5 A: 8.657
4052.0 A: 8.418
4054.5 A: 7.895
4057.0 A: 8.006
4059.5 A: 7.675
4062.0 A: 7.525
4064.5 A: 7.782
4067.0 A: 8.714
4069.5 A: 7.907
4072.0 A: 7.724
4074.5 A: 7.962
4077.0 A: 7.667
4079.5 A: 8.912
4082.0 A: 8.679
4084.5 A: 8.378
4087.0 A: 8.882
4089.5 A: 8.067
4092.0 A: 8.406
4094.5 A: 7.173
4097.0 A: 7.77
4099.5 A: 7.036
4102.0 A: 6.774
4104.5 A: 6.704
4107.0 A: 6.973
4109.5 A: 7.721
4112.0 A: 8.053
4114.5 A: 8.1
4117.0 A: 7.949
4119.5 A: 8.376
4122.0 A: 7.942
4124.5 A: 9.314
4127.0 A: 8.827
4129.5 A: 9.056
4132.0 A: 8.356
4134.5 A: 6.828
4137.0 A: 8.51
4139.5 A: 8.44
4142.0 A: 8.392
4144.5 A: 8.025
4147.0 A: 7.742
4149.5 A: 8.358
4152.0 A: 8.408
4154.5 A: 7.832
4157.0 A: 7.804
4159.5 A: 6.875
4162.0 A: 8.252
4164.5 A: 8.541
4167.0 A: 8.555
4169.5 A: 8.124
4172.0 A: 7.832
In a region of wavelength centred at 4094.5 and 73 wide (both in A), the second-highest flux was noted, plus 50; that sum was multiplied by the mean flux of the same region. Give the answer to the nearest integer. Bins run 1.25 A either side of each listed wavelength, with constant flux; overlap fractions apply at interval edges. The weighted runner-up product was 473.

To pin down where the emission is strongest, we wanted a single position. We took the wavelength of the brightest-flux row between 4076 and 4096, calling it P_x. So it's 4079.5 A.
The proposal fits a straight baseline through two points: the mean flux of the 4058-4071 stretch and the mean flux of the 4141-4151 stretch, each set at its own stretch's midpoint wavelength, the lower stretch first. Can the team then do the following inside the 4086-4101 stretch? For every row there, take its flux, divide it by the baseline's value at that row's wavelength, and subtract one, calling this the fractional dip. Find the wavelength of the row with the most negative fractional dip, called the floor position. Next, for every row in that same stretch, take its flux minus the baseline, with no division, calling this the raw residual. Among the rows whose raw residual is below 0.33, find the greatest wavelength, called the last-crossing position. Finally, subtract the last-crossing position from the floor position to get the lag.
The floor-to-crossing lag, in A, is 0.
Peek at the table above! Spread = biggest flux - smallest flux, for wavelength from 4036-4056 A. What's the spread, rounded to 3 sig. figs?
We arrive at 1.43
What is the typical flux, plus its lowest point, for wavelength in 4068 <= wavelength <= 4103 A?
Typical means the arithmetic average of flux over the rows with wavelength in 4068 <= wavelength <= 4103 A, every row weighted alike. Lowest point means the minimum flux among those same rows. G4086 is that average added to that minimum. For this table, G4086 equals 14.7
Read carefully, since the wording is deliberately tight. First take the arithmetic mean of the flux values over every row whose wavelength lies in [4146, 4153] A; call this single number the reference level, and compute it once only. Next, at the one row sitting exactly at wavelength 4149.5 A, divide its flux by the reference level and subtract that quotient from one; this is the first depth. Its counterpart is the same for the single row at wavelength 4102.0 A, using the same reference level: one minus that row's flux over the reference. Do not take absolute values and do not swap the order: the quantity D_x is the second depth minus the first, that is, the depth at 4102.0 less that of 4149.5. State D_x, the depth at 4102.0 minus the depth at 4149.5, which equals 0.19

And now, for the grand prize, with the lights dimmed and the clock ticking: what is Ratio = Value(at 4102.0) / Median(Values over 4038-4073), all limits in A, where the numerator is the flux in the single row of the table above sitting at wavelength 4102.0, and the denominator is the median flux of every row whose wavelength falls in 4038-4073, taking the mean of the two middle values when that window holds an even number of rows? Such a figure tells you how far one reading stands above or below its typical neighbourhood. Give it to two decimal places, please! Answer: 0.85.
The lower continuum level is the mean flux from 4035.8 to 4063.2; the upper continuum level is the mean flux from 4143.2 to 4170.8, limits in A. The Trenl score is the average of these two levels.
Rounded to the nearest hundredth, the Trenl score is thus 8.06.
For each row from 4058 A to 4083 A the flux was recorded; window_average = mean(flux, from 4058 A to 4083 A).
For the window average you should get 8.05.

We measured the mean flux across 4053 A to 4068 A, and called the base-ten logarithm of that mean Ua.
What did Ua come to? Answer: 0.899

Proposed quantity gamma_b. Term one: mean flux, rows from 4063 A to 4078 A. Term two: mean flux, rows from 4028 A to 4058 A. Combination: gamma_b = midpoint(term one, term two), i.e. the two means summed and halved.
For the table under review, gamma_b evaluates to 8.04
